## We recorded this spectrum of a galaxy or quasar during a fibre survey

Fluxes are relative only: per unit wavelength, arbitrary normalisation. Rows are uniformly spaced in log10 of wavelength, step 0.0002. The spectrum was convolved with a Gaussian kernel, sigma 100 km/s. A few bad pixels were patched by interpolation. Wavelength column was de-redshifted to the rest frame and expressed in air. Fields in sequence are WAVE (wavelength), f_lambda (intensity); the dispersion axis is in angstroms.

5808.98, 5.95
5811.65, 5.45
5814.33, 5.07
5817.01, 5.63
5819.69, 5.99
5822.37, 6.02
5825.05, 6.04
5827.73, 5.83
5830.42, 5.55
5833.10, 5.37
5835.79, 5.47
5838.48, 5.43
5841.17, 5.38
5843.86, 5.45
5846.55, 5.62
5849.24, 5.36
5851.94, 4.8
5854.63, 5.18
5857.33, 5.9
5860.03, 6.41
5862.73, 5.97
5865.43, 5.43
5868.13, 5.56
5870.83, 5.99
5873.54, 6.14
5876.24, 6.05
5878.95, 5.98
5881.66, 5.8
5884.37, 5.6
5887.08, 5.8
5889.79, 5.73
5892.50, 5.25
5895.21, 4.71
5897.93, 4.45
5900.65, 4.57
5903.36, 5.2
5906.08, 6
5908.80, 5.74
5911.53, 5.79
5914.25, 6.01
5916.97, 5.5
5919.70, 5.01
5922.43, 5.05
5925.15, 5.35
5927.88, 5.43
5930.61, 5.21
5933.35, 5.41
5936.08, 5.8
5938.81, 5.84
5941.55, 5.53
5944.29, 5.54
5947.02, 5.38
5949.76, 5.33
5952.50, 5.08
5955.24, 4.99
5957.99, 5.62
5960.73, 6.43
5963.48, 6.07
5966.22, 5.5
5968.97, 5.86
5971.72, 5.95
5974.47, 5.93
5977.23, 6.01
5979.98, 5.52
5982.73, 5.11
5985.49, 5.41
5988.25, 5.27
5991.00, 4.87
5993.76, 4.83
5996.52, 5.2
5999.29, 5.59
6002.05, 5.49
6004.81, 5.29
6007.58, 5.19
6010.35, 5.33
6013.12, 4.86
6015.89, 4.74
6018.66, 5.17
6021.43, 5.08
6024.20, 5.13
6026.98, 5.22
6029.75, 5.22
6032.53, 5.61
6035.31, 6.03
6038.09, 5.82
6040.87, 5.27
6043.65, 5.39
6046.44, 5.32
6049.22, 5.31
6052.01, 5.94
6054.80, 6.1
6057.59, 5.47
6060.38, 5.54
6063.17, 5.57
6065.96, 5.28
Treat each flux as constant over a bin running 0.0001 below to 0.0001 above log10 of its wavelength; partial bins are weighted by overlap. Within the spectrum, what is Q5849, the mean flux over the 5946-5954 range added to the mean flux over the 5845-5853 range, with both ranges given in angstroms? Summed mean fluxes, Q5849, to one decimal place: 10.5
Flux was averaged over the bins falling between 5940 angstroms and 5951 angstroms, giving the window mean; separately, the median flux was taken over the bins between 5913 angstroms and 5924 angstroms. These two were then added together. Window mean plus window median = 10.7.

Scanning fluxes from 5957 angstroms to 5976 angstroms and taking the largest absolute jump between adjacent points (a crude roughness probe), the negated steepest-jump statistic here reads -0.81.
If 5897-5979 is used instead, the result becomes -0.81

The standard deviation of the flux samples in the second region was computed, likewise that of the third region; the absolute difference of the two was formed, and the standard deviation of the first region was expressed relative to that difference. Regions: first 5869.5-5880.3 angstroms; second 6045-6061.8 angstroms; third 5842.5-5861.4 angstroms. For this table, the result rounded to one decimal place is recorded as 0.4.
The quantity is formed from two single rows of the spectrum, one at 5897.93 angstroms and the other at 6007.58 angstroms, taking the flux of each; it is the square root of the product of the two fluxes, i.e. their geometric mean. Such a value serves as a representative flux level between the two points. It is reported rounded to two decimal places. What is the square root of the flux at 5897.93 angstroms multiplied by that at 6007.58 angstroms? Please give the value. 4.81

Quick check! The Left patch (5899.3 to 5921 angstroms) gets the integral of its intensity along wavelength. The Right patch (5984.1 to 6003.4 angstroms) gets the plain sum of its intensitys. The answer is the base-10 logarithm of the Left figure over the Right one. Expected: 0.51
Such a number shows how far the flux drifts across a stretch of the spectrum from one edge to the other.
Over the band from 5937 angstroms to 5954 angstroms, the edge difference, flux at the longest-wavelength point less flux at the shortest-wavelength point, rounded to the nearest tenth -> -0.8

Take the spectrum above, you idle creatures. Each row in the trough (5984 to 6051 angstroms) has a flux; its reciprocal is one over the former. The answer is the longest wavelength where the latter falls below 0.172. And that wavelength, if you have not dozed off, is 6038.09 angstroms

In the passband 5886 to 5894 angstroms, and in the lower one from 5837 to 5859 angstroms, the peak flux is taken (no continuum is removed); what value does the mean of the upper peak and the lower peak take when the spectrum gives 5.85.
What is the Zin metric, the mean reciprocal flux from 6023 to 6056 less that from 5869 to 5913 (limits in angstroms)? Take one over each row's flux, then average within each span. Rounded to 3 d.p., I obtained -0.001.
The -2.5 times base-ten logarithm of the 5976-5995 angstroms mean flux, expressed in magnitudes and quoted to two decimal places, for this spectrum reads -1.81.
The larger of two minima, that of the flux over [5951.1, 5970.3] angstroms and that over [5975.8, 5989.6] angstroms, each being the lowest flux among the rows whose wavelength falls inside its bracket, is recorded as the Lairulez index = 5.11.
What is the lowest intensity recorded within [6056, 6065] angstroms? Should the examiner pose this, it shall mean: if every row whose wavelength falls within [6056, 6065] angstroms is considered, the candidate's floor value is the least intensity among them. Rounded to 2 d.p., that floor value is 5.47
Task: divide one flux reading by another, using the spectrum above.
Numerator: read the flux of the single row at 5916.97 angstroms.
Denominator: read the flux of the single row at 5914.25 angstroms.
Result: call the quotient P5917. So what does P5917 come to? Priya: 0.92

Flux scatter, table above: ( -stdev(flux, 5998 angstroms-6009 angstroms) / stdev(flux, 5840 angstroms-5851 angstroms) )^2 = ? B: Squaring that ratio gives 2.4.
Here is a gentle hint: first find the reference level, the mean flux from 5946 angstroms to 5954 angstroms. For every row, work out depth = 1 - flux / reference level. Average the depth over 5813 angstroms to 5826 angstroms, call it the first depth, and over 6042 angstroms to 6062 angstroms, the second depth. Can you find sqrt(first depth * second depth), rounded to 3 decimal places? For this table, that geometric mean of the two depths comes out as 0.075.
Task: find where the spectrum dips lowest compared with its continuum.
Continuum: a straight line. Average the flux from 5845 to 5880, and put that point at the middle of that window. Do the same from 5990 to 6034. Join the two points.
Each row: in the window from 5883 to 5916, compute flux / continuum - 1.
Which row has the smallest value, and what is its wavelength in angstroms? 5897.93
